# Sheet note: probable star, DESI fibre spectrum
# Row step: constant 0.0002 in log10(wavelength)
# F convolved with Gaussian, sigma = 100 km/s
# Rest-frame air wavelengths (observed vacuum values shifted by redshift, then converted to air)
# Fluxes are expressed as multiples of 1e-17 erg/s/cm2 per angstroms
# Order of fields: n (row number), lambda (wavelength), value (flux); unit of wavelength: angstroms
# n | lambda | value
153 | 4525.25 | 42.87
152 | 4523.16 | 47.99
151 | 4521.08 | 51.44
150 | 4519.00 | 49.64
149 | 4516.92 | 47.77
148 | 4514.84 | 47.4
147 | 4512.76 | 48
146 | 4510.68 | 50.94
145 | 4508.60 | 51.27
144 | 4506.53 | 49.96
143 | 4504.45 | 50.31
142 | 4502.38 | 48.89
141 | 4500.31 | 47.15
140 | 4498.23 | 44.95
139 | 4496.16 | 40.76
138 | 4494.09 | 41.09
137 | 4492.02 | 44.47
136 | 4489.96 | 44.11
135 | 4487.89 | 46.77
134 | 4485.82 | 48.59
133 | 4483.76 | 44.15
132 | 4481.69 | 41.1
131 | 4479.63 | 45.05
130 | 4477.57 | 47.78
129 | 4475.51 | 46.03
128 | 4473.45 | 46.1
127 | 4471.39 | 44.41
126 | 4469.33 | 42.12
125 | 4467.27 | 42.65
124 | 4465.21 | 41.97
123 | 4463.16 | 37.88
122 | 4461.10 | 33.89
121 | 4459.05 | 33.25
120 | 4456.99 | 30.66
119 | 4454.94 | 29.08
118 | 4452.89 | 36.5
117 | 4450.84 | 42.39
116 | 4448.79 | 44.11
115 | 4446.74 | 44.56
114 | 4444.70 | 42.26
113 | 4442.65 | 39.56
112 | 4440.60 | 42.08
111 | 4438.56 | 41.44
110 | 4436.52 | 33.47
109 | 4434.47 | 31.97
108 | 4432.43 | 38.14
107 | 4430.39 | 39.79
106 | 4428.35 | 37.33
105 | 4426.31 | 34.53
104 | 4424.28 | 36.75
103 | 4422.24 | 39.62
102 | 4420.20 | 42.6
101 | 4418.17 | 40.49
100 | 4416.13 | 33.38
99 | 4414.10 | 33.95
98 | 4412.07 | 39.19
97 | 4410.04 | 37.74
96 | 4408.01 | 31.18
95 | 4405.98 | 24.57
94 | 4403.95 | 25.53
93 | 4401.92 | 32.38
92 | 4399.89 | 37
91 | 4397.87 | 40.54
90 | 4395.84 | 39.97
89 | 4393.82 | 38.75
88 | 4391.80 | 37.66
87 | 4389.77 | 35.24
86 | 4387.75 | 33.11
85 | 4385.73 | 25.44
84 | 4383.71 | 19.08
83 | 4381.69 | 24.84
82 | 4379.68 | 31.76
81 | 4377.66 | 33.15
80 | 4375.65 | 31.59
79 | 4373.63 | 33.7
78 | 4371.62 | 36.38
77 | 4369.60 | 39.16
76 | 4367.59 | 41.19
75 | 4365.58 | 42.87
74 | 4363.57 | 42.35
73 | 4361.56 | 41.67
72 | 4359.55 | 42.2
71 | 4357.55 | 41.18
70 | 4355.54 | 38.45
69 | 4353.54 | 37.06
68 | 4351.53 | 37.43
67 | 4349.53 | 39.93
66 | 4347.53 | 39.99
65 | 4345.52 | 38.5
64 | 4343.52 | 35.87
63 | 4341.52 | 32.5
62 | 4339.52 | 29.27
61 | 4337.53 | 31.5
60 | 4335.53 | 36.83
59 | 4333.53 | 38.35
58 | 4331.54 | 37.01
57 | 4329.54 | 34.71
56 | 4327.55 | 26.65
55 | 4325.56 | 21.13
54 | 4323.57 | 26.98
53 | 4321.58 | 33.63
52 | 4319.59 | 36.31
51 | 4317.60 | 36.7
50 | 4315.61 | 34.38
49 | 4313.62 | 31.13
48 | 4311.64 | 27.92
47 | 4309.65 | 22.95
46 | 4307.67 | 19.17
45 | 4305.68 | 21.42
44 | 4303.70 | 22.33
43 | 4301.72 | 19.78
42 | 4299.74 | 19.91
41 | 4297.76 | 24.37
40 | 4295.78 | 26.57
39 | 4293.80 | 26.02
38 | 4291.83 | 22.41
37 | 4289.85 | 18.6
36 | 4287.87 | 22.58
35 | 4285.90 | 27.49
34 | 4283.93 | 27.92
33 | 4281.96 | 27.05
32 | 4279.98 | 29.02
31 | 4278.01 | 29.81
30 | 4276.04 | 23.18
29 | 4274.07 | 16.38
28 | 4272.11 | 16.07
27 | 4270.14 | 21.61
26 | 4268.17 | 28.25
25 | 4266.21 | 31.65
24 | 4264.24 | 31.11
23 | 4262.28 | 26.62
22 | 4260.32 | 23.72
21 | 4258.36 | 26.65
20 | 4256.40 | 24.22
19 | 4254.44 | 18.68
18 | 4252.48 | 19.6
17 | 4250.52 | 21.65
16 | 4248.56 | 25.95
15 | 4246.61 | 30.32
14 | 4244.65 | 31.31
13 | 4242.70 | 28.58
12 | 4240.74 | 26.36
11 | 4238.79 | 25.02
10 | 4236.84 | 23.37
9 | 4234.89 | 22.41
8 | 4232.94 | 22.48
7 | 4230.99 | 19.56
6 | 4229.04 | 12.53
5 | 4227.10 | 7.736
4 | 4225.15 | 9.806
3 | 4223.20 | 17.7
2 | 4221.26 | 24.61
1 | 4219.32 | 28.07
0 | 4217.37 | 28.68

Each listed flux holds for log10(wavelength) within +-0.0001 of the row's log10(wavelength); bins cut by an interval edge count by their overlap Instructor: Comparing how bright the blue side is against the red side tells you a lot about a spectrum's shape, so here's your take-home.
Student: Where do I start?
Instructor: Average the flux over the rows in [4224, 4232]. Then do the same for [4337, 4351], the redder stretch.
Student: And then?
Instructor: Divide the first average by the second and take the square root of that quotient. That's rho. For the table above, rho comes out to 0.59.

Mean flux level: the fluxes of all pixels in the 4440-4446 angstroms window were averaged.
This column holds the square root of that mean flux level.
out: 6.43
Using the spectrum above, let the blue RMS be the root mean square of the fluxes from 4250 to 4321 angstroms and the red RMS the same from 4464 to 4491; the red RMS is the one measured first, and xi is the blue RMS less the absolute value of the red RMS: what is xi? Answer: -19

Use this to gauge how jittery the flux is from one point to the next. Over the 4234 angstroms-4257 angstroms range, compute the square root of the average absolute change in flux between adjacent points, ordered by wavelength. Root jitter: 1.57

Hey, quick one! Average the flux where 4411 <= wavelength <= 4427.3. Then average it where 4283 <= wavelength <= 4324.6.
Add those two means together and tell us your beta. 64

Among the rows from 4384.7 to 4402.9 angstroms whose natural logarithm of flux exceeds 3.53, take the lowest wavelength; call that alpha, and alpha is 4389.77 angstroms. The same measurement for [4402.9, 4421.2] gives 4410.04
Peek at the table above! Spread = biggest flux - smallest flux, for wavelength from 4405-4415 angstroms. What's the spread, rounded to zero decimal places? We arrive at 15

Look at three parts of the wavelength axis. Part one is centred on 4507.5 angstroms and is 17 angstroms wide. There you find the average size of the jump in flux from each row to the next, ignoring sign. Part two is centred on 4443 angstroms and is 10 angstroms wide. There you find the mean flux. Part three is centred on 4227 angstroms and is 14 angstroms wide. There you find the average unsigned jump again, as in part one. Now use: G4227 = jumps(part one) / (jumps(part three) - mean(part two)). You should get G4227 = -0.034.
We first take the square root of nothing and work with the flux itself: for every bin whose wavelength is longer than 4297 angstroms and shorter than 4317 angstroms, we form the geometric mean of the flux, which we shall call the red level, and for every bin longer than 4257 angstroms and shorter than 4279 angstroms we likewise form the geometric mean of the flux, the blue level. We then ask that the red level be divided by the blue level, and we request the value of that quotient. 0.98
